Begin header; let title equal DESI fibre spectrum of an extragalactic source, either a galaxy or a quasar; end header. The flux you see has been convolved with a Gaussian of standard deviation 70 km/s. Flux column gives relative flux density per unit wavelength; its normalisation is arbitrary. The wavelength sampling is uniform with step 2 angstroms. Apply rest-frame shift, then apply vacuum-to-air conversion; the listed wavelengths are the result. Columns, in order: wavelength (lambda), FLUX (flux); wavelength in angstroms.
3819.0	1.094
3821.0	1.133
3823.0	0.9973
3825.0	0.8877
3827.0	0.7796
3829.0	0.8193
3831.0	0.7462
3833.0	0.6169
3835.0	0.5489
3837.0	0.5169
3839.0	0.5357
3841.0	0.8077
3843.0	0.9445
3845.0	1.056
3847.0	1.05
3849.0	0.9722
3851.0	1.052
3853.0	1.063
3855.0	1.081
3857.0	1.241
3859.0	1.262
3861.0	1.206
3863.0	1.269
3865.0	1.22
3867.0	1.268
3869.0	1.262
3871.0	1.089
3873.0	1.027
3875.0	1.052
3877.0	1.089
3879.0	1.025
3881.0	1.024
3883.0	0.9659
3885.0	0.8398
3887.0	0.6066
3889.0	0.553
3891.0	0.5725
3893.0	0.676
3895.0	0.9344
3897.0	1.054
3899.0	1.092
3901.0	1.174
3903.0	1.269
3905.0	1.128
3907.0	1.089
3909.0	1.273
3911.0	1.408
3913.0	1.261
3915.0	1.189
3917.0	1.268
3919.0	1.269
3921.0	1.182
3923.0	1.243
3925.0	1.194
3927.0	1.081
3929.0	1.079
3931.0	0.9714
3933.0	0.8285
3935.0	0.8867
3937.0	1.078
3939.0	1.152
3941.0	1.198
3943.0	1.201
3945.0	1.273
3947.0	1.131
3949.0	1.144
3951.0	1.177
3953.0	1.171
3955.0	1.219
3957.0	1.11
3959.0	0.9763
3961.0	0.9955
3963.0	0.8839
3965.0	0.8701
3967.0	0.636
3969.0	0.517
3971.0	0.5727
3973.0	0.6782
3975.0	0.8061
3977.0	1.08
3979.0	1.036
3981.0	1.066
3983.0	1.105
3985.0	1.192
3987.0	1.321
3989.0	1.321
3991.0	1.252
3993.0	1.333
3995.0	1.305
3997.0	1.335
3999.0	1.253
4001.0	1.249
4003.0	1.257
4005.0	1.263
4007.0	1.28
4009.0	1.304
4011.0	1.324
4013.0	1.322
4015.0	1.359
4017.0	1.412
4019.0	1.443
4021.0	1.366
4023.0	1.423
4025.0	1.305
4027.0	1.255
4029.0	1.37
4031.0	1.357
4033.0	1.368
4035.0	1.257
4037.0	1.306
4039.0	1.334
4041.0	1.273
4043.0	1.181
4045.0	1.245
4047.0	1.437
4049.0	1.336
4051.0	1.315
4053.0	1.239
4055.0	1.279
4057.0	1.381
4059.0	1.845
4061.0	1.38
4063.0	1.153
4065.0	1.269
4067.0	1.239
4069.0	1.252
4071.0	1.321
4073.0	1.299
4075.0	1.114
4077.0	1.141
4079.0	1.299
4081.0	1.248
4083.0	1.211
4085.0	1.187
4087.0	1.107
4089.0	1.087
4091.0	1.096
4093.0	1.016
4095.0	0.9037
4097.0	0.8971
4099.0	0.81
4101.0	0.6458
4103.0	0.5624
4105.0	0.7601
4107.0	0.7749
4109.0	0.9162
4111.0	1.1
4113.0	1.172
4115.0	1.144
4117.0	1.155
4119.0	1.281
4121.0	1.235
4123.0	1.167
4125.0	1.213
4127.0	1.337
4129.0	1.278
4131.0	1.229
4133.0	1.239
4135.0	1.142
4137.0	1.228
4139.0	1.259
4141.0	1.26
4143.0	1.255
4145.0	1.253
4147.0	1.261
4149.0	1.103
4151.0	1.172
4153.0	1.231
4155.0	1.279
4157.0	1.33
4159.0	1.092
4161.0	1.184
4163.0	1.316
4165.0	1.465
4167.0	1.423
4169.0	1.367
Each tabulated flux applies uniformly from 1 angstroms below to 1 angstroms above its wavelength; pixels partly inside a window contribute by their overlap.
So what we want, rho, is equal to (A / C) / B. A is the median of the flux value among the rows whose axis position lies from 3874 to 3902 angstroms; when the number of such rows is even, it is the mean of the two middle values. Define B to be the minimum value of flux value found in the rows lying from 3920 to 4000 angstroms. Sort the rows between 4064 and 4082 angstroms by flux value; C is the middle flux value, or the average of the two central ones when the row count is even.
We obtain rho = 1.5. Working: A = 0.99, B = 0.517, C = 1.25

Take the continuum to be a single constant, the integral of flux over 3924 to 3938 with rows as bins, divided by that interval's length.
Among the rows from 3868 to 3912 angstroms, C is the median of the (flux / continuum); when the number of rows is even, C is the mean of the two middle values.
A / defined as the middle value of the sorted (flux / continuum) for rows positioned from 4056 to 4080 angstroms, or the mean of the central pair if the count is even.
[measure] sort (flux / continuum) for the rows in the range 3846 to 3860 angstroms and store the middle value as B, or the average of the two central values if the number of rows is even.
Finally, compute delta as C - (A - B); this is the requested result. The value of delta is 0.82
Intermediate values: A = 1.26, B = 1.05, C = 1.04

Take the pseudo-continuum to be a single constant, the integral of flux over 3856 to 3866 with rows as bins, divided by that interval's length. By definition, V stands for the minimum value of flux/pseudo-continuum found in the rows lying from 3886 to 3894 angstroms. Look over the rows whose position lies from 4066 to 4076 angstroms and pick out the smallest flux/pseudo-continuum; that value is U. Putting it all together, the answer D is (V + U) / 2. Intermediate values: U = 0.90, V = 0.45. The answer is 0.672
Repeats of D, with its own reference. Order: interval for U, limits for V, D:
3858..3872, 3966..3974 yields 0.648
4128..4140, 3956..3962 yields 0.854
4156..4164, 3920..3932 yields 0.832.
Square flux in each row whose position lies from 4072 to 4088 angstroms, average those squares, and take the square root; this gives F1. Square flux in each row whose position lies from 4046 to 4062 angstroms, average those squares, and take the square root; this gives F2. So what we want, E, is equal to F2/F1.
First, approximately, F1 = 1.20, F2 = 1.41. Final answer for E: 1.17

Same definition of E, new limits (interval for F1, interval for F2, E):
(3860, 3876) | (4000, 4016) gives 1.10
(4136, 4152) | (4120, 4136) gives 1.01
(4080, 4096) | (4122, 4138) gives 1.11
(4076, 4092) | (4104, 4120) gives 0.90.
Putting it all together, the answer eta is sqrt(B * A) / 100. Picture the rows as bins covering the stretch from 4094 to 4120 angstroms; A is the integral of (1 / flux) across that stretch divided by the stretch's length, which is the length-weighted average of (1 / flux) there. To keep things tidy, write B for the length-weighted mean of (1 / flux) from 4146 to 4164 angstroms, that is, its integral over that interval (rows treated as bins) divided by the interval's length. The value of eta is 0.0097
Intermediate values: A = 1.14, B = 0.82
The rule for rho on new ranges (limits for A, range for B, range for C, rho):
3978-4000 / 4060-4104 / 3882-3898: 2.9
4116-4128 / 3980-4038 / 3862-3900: 1.1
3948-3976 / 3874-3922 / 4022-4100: 1.3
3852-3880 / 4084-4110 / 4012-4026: 1.5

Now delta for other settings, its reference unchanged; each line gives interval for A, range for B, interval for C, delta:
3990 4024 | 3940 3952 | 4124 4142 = 1.09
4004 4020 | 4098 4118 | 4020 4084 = 0.83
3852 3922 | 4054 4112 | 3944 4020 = 1.23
